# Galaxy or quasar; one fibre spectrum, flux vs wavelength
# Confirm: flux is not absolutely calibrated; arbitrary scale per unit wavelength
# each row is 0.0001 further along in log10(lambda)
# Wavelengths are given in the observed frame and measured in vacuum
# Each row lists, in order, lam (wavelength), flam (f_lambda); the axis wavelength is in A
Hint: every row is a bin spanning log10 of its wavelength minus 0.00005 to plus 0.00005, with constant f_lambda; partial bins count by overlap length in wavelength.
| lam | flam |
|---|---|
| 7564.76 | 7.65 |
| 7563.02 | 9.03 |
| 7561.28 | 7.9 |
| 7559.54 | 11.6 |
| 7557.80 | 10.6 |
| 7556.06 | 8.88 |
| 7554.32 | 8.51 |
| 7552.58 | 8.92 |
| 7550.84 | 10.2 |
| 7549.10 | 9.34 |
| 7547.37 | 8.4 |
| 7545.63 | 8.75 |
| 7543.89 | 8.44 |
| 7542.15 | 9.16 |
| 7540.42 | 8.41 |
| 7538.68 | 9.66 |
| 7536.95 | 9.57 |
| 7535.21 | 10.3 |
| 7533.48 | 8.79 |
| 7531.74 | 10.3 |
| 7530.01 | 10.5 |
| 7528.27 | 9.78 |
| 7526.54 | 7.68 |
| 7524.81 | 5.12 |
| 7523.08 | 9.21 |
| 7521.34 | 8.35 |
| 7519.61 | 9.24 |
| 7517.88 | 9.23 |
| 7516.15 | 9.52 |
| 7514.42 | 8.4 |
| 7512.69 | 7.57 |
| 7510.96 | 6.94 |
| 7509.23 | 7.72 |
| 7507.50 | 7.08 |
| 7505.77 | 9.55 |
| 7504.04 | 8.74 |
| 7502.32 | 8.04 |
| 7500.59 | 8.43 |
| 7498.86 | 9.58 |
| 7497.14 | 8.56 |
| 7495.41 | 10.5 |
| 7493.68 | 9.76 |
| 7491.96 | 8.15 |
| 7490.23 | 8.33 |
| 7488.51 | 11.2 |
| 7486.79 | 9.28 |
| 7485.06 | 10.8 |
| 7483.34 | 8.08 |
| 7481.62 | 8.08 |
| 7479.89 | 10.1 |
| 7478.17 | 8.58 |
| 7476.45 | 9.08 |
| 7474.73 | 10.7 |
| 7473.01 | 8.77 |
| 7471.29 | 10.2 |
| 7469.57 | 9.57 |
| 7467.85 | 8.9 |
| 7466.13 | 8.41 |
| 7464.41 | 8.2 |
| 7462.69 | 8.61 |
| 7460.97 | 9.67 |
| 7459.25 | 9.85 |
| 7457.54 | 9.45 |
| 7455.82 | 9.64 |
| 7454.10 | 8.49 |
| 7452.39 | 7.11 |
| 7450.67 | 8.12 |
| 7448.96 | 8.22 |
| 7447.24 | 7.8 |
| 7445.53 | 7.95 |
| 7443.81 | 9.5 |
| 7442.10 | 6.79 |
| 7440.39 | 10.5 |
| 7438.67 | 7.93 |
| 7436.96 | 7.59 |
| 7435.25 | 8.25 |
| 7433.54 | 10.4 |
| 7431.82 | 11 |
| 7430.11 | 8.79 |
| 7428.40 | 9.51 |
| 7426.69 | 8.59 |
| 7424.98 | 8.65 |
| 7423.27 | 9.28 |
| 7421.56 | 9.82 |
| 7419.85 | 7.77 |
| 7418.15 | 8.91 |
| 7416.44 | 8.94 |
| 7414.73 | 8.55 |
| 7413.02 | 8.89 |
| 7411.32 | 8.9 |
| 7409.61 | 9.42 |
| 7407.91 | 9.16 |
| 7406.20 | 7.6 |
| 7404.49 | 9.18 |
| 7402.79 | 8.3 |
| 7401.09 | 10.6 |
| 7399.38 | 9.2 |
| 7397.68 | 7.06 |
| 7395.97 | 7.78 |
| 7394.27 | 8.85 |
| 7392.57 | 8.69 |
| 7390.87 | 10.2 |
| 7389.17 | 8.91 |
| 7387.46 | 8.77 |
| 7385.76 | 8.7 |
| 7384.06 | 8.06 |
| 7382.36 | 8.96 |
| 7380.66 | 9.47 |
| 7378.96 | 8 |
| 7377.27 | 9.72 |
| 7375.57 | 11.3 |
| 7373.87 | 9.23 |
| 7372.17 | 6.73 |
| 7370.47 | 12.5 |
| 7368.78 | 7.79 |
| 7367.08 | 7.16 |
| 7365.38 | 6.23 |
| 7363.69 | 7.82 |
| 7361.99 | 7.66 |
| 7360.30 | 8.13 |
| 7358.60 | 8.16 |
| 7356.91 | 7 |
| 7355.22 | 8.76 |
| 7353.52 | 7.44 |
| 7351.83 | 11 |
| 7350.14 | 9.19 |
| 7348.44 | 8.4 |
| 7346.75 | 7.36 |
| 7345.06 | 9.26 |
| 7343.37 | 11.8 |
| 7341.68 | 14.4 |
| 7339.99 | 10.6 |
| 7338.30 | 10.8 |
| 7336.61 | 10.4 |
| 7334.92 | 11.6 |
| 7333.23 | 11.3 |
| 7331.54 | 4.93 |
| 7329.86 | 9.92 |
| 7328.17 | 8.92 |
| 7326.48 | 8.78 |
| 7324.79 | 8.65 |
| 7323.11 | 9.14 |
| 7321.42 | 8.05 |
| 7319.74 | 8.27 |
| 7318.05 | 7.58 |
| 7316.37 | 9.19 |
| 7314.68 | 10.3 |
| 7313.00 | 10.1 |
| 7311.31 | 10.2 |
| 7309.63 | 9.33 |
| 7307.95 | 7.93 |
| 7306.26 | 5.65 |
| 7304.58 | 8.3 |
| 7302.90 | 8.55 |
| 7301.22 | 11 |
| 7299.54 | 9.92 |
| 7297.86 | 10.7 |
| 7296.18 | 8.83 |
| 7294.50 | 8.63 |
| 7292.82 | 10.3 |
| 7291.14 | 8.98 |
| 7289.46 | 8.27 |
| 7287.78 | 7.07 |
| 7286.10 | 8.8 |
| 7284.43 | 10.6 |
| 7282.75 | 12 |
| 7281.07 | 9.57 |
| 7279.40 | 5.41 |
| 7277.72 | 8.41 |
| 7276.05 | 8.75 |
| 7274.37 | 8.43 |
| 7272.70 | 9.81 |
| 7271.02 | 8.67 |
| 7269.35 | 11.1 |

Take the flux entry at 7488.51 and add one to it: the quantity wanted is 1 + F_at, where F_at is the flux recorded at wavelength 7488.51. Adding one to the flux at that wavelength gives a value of 12.2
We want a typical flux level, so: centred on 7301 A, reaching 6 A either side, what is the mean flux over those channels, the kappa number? 9.0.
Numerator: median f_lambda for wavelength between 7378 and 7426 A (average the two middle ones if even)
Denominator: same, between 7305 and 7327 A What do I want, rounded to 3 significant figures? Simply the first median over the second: 1.01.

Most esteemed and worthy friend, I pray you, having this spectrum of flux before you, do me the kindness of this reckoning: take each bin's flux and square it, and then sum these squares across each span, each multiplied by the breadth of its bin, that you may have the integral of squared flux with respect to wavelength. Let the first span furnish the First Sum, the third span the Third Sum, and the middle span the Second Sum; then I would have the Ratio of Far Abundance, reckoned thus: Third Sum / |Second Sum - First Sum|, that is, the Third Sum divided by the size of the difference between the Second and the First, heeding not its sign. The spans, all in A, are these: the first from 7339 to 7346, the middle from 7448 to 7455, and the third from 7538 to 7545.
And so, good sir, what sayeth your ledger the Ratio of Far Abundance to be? 1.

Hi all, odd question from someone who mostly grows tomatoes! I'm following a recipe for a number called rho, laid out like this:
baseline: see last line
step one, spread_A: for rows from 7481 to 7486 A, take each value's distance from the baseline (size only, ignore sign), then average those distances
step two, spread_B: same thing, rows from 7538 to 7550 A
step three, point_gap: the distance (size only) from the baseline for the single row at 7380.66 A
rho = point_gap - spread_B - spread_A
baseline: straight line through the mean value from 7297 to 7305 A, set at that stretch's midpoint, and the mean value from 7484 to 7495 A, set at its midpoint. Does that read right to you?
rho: -1.9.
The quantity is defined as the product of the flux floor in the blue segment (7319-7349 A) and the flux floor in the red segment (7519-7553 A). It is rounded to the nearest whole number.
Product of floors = 25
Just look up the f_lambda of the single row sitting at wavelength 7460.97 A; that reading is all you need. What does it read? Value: 9.67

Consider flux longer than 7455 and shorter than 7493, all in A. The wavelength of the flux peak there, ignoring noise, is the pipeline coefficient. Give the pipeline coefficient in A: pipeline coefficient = 7488.51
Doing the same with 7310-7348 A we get 7341.68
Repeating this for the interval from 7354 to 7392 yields 7370.47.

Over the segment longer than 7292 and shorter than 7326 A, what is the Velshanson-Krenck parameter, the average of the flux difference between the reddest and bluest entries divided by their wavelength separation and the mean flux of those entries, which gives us 4.49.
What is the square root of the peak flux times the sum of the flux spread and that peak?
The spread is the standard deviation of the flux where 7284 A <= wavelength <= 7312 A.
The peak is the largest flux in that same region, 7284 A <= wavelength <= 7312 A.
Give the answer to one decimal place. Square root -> 11.7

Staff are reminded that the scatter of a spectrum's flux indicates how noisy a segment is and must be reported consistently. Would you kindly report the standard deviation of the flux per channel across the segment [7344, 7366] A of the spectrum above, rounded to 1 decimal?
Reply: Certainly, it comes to 1.2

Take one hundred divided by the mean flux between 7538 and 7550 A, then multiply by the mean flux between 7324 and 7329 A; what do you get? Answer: 98.9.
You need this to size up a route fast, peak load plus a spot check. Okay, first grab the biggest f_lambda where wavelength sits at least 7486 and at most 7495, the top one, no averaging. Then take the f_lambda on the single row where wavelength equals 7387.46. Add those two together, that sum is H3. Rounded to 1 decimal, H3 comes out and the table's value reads 20.0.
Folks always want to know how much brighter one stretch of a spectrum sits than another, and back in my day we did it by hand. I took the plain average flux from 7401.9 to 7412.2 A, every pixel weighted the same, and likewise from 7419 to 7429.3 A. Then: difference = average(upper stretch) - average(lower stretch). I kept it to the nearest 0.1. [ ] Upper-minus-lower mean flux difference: 0.2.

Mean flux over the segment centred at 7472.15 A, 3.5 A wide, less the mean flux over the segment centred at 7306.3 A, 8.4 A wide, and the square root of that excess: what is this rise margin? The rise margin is 1.2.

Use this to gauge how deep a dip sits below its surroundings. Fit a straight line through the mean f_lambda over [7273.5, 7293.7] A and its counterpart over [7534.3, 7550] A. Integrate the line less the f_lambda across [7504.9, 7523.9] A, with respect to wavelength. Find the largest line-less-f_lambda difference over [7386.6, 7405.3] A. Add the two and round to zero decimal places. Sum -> 14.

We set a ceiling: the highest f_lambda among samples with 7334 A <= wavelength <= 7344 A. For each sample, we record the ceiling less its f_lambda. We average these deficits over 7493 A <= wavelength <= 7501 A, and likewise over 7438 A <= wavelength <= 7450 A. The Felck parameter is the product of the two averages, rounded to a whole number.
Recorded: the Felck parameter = 30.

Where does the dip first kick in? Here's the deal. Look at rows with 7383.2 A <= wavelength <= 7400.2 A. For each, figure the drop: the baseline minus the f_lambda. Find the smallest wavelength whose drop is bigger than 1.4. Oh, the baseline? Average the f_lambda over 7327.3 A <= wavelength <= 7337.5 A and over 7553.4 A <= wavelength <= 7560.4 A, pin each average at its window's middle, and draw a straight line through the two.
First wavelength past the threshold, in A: 7384.06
